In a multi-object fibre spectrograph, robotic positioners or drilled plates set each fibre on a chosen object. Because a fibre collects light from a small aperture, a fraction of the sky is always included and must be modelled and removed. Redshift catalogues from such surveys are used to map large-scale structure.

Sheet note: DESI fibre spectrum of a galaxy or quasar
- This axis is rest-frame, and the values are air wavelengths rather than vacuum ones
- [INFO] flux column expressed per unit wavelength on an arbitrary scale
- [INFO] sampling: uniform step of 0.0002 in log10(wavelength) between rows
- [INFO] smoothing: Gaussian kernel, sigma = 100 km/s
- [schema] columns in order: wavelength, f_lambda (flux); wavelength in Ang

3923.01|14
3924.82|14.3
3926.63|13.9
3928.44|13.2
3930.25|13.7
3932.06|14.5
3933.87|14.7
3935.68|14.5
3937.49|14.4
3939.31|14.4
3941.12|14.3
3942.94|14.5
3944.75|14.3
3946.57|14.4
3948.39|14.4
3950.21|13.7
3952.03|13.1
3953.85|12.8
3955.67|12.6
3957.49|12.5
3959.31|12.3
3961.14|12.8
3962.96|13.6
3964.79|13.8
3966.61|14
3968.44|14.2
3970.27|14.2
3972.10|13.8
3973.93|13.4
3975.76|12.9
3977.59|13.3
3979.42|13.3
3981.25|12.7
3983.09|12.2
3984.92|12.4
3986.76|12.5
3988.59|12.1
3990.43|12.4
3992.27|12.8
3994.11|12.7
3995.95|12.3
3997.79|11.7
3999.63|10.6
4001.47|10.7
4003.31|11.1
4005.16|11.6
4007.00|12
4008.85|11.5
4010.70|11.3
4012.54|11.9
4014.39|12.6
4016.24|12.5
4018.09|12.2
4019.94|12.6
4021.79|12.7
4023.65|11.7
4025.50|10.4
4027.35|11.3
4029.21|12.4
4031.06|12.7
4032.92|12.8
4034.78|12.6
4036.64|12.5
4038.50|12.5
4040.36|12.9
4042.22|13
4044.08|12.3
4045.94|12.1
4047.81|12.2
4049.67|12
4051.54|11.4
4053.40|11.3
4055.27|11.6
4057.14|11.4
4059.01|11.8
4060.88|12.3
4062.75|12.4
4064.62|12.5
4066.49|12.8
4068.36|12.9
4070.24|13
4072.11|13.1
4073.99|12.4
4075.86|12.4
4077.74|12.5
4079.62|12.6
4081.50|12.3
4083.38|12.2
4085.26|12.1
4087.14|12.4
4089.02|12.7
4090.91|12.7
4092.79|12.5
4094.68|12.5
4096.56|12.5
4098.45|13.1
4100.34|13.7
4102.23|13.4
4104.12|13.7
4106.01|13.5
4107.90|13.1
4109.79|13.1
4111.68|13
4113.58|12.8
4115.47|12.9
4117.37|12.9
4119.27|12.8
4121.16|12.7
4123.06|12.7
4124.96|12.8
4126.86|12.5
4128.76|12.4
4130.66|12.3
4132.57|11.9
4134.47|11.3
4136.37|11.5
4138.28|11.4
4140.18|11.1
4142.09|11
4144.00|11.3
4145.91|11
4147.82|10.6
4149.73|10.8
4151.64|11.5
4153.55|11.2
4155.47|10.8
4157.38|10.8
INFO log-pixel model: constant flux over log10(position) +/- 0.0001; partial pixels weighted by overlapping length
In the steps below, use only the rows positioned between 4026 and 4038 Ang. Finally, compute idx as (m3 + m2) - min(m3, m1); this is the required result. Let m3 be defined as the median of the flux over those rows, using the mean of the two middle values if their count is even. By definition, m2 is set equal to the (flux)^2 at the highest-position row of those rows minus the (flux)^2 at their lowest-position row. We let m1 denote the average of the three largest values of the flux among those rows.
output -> 28.6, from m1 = 12.7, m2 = 29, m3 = 12.55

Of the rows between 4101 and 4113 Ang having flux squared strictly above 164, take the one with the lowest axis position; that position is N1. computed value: 4102.23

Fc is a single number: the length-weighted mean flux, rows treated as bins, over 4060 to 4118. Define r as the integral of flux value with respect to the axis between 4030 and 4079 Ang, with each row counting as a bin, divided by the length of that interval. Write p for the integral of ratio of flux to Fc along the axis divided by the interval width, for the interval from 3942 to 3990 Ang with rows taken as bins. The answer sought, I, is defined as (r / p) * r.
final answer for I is 147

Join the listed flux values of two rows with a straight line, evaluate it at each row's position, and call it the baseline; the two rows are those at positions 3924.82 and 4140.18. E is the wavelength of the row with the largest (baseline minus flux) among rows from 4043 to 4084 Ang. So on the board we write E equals 4053.40 Ang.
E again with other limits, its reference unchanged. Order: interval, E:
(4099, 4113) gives 4111.68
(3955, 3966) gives 3959.31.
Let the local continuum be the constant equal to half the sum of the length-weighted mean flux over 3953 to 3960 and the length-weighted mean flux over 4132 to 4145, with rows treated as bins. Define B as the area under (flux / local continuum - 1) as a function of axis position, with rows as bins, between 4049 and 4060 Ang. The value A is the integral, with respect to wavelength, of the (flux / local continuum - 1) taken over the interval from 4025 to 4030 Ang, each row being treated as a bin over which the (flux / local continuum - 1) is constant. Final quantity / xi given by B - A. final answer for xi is -0.1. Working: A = -0.2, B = -0.3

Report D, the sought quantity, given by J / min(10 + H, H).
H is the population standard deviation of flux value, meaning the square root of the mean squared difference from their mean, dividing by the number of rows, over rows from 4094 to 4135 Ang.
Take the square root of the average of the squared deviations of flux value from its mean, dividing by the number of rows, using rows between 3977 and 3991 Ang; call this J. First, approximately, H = 0.55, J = 0.43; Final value 0.79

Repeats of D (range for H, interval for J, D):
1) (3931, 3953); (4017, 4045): 1.59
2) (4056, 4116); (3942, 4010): 2.05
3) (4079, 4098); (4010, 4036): 3.59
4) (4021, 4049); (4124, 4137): 0.77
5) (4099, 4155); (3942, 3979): 0.74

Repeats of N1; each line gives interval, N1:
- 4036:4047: 4040.36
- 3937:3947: 3937.49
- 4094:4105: 4098.45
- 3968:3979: 3968.44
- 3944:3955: 3944.75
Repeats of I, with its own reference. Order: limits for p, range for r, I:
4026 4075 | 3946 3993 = 180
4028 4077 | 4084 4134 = 169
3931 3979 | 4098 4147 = 144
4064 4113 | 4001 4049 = 146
